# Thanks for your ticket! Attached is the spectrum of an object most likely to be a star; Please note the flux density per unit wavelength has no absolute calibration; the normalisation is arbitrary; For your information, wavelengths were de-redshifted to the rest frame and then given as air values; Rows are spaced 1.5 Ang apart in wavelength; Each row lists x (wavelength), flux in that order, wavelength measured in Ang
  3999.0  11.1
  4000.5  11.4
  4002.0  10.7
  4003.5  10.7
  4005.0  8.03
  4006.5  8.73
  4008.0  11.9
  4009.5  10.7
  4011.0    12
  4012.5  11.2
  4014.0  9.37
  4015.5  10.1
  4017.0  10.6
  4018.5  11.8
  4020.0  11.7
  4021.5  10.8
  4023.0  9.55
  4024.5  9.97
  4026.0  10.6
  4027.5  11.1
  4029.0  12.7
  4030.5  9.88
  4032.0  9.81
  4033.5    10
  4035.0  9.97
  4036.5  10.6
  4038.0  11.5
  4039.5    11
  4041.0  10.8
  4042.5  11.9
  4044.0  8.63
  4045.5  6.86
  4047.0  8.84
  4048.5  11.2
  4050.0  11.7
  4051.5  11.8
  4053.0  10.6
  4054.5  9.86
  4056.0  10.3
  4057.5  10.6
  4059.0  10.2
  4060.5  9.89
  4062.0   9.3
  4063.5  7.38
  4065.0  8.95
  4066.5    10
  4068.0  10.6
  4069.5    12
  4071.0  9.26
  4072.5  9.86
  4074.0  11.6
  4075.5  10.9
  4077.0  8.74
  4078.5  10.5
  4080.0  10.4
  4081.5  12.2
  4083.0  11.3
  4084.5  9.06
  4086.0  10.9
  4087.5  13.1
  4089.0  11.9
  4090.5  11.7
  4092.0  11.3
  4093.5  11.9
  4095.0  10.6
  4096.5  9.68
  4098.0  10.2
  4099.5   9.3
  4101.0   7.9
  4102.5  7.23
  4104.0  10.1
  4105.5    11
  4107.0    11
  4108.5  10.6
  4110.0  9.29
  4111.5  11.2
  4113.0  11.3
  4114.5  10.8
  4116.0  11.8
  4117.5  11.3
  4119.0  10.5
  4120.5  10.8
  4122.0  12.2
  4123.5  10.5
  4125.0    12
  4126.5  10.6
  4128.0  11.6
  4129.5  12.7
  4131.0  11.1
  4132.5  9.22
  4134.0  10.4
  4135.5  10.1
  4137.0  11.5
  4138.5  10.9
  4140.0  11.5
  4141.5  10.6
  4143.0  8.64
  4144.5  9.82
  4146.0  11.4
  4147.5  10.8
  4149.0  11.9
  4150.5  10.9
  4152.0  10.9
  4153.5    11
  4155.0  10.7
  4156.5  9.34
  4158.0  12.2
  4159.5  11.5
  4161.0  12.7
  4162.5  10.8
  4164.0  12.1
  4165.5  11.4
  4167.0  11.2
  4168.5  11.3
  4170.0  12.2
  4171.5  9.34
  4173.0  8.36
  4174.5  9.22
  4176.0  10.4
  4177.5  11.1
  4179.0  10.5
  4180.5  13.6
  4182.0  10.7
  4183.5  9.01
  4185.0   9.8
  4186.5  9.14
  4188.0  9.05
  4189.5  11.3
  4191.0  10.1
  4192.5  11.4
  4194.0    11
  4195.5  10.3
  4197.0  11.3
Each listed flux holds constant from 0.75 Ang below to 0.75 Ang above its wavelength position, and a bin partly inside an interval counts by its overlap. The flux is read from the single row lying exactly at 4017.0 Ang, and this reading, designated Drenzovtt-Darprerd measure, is 10.6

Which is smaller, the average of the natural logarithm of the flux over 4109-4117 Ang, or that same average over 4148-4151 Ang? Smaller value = 2.38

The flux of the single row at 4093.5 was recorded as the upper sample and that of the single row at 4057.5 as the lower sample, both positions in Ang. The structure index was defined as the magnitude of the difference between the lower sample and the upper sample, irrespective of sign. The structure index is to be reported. 1.3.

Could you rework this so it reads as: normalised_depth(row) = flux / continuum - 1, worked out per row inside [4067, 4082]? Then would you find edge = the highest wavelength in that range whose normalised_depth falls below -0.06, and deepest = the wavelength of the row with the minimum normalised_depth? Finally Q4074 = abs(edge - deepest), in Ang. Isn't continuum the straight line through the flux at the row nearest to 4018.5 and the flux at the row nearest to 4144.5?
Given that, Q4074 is 0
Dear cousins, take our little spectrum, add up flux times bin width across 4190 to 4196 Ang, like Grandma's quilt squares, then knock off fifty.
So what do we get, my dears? 14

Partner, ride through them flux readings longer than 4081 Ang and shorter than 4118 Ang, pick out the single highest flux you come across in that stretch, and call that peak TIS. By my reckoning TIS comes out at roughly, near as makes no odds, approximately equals 13.1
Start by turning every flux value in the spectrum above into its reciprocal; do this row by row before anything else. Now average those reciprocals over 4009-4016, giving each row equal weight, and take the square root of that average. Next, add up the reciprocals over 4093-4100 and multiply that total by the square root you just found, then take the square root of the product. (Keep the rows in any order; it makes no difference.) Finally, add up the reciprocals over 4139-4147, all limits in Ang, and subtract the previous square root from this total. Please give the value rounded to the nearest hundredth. 0.10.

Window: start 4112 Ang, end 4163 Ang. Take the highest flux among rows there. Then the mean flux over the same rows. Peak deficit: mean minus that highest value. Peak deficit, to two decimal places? -1.70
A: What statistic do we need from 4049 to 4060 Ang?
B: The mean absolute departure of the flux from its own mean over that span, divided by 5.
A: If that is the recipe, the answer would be 0.12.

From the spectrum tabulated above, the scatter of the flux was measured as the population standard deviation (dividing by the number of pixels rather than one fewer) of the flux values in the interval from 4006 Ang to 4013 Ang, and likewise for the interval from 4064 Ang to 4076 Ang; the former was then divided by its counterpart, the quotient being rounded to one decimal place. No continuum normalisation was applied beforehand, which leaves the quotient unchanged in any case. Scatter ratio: 1.2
